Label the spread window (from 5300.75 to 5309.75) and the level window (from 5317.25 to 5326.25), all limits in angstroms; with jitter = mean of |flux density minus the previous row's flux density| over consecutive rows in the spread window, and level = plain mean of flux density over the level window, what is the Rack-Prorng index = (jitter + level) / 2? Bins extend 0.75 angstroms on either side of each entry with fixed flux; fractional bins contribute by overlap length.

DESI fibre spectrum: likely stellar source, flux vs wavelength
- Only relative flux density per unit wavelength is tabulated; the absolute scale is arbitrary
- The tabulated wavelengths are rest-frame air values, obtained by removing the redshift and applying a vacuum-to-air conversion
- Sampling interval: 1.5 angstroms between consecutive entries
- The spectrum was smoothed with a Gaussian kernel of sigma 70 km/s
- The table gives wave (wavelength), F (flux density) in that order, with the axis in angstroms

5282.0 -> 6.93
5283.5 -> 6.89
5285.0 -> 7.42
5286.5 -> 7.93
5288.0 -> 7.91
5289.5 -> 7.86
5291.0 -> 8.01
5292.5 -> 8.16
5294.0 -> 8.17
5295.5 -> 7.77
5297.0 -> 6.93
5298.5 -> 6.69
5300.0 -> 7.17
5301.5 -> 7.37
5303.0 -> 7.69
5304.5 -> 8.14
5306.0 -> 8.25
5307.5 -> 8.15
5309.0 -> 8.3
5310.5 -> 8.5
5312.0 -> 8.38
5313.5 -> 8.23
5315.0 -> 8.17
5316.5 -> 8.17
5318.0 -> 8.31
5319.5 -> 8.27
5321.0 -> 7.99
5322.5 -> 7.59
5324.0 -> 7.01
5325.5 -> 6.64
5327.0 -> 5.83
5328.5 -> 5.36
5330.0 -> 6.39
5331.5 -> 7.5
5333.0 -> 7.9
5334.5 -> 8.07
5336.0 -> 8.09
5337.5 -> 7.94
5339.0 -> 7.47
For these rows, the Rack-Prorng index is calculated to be 3.9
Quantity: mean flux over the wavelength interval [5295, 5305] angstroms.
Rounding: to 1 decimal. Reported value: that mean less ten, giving -2.6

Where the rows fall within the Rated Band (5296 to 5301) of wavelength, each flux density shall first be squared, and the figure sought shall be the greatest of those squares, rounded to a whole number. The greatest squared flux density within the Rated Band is 51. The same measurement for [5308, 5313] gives 72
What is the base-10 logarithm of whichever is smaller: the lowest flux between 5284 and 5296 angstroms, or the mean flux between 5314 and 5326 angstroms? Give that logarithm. 0.870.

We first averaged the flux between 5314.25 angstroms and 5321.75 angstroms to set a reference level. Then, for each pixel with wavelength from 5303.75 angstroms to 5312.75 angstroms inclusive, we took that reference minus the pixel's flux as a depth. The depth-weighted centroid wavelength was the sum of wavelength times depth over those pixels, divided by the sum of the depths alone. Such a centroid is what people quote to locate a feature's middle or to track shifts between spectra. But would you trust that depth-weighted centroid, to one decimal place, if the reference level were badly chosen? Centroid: 5310.8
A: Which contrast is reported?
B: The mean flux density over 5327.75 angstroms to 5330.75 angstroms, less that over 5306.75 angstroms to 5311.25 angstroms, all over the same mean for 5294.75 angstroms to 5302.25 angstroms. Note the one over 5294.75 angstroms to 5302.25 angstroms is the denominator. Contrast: -0.34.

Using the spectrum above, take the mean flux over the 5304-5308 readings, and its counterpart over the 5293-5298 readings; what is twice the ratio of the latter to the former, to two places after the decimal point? 1.86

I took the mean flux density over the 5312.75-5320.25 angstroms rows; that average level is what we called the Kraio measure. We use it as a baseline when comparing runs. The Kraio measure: 8.2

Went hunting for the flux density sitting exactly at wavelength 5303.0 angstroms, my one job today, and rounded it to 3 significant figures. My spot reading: 7.69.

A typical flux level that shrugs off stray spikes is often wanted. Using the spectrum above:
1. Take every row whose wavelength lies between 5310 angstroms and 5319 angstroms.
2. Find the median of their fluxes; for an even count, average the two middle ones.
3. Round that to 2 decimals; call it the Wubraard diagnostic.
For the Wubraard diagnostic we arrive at 8.27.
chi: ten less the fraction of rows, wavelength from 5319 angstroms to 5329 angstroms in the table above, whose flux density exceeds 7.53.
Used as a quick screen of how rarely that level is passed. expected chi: 9.6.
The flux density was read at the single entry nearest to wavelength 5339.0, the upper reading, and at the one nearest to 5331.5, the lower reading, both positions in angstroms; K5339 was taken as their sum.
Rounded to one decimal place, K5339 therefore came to 15.0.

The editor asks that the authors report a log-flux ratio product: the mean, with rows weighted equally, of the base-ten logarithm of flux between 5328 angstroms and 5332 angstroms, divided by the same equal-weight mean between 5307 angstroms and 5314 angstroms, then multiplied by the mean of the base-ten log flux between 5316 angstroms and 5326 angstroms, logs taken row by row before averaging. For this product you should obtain 0.77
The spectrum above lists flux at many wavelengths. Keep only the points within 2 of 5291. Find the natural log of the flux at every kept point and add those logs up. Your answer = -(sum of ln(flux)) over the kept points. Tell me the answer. -6.2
